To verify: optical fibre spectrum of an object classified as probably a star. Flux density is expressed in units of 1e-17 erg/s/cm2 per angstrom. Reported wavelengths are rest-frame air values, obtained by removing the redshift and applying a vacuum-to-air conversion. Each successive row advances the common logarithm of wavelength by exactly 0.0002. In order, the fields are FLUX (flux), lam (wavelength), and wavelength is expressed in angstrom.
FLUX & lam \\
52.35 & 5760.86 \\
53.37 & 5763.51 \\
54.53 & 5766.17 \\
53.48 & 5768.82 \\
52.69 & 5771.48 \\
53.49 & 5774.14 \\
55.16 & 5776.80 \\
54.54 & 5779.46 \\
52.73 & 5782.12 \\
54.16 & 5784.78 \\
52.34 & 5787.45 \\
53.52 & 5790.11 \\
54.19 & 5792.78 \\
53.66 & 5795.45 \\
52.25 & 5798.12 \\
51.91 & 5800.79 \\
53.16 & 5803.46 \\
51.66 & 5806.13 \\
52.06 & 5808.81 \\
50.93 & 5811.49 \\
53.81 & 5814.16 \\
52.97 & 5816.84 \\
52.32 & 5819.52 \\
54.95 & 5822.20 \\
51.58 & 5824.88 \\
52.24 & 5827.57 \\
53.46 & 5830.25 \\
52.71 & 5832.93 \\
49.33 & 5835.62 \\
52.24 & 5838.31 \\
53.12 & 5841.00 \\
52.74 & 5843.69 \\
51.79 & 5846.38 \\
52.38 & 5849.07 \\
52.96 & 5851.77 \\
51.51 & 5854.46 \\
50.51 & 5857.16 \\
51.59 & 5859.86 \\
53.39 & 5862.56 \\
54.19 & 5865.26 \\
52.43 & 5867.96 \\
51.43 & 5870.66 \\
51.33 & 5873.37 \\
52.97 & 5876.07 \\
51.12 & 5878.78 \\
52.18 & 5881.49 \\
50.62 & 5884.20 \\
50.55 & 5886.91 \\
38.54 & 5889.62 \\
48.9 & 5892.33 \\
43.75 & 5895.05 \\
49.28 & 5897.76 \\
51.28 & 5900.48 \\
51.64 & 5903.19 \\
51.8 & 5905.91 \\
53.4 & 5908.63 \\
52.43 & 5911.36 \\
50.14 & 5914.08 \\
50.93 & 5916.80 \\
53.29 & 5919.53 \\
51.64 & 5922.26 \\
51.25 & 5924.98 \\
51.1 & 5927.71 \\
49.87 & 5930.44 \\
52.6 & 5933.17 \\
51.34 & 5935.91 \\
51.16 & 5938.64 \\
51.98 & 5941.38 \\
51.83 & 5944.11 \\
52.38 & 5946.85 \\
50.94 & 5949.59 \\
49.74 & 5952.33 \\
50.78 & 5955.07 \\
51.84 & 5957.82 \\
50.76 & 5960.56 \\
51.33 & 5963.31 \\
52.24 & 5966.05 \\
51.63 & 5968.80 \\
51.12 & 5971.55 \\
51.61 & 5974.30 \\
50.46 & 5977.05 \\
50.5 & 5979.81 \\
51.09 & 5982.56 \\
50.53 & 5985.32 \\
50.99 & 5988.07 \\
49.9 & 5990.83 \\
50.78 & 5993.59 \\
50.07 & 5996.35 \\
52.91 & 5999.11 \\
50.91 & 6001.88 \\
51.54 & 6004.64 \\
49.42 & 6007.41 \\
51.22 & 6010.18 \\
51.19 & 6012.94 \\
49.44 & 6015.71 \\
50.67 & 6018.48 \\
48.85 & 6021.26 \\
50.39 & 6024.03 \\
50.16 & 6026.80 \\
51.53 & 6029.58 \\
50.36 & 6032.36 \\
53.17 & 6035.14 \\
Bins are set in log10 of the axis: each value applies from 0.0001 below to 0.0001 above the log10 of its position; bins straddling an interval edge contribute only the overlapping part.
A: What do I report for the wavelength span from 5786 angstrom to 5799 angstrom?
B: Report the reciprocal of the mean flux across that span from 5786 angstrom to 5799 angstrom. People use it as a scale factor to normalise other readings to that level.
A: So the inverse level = 0.0188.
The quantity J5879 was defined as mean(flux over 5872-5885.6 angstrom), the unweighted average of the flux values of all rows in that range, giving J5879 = 51.6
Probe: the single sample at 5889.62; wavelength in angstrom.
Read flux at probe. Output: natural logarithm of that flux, 3.65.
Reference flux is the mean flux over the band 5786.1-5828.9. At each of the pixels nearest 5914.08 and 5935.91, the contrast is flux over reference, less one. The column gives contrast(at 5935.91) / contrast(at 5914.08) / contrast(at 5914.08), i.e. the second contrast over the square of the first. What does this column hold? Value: -11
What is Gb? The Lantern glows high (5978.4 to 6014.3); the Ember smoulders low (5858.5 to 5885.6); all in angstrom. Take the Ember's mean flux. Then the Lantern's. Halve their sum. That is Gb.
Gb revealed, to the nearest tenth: 51.5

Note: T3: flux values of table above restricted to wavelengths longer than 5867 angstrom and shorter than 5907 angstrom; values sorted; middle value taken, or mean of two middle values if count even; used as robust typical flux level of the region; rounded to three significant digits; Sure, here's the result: 51.3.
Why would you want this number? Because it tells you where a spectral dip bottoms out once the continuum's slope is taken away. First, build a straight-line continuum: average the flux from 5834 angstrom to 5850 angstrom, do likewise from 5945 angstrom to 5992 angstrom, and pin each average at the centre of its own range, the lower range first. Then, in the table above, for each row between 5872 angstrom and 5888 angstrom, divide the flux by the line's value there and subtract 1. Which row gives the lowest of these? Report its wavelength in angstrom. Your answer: 5886.91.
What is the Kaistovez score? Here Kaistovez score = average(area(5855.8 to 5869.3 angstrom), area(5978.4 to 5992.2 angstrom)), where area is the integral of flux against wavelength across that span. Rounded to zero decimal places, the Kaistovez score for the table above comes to 703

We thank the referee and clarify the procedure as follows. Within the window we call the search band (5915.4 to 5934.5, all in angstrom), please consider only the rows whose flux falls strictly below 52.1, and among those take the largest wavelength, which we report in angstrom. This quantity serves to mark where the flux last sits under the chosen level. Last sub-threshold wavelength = 5930.44 angstrom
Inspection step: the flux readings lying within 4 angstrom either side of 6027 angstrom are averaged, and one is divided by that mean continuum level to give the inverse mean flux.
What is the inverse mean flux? 0.0197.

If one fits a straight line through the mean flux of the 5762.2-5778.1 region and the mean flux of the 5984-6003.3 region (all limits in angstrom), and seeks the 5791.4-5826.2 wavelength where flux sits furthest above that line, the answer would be 5822.20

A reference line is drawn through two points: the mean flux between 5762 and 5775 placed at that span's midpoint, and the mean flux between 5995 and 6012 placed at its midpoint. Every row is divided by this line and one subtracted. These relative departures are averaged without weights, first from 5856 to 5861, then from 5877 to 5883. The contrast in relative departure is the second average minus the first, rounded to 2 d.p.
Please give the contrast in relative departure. 0.02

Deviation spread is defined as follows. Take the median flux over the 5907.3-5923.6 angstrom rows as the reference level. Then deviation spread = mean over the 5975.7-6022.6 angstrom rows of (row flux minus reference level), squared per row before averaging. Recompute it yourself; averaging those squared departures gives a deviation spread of 2.84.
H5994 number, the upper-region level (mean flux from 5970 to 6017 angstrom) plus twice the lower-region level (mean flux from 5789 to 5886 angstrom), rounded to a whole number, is 156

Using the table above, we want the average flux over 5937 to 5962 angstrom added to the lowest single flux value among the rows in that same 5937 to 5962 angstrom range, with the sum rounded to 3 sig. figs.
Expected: 101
